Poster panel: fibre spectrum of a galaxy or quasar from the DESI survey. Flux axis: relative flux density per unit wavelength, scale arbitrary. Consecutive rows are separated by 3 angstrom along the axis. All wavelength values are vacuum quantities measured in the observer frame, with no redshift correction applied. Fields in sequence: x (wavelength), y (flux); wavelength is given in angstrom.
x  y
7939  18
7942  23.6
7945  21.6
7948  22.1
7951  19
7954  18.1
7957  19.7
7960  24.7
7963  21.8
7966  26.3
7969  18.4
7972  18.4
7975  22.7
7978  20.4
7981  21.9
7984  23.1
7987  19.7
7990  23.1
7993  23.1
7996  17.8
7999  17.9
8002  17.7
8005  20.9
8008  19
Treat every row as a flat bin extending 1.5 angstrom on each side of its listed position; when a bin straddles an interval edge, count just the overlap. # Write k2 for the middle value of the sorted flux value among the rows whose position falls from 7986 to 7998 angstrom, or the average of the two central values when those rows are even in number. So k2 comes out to 21.4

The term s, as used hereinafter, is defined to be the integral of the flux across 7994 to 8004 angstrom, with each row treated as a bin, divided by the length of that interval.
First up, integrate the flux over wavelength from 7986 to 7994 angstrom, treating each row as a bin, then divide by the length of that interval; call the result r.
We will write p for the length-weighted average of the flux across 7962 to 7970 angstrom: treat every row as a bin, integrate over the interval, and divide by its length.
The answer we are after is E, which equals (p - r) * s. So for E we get 7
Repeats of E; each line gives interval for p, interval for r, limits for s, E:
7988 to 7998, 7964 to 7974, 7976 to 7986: -2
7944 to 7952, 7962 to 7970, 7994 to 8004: -26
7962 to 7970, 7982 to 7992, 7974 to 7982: 9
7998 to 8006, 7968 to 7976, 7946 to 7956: -19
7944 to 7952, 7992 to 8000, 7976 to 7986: 32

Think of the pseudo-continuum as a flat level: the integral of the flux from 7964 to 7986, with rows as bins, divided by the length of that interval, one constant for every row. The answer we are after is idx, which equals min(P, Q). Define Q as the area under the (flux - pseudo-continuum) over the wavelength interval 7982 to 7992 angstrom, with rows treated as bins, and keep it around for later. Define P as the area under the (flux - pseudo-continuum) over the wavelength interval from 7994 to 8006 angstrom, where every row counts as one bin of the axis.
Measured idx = -35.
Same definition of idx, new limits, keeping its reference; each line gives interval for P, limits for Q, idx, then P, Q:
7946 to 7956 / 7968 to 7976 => -17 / -17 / -15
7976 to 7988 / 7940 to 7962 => -8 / -2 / -8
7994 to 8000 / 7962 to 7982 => -20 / -20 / -3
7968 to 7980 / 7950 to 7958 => -21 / -17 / -21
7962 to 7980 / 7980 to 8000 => -11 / -4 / -11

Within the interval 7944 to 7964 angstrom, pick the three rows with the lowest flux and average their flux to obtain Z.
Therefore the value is 18.9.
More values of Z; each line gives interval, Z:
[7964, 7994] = 18.8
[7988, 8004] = 17.8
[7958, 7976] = 19.5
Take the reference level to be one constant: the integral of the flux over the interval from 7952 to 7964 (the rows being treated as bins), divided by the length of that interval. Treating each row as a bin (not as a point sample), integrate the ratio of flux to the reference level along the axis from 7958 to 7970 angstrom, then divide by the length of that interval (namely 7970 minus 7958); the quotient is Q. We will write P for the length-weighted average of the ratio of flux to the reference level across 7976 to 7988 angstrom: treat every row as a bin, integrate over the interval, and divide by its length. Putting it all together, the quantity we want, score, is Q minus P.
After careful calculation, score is 0.07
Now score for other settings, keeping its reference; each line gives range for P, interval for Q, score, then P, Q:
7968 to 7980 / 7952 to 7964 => 0.04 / 0.96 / 1.00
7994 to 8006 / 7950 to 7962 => 0.09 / 0.89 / 0.98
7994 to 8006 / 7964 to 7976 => 0.13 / 0.89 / 1.02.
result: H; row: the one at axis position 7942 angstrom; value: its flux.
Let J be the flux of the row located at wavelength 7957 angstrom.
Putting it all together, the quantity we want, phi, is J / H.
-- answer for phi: 0.83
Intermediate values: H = 23.6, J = 19.7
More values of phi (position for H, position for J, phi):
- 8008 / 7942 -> 1.24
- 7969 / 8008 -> 1.03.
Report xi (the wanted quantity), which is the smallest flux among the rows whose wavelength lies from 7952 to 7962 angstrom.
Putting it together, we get 18.1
